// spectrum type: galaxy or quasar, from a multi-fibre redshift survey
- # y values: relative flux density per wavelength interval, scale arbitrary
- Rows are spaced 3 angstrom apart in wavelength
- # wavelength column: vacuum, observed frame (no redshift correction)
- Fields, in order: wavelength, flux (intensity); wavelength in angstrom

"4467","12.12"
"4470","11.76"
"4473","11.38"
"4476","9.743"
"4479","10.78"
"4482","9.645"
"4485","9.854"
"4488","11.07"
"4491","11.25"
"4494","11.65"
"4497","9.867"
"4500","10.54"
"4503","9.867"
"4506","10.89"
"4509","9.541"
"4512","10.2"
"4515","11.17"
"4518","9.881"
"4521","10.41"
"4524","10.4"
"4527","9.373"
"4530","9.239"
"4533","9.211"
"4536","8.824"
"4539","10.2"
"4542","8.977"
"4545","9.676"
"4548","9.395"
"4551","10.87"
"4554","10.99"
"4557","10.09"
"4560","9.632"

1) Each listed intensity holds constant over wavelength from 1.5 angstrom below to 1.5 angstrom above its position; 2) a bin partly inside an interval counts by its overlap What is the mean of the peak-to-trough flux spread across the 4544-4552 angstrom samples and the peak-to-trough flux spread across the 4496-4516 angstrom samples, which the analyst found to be 1.6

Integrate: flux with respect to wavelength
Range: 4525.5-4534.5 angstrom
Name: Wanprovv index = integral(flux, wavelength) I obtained 83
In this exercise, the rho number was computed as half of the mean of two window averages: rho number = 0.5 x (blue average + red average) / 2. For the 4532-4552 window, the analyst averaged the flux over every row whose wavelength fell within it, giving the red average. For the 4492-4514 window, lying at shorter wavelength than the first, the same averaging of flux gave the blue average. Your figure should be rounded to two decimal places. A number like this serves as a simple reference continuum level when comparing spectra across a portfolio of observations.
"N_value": 4.99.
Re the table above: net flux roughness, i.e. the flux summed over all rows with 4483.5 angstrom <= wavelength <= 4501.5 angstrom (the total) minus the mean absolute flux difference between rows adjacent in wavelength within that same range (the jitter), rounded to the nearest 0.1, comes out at 63.4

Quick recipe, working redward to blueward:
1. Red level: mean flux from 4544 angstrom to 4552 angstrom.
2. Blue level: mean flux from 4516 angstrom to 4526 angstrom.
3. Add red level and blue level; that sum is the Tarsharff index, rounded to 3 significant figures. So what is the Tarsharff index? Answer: 20.2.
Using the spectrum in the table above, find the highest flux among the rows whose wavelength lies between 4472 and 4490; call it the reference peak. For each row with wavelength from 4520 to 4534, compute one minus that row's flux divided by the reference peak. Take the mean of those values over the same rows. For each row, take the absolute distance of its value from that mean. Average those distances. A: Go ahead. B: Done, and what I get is 0.048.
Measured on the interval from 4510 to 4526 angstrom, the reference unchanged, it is 0.027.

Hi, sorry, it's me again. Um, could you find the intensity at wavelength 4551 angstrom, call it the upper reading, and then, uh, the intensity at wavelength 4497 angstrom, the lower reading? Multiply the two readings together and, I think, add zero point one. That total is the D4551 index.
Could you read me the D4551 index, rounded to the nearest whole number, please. 107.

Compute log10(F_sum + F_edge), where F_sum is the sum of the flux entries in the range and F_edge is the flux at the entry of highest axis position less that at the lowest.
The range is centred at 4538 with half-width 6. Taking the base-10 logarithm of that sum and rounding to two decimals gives 1.57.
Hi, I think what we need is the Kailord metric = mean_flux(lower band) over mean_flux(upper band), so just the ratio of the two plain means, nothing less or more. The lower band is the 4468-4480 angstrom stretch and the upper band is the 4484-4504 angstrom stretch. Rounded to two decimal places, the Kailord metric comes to 1.03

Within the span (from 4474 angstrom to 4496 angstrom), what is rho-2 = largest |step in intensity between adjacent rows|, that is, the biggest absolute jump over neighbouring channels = 1.22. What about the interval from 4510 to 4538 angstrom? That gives 1.29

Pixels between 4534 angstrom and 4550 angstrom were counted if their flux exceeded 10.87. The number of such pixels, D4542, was 0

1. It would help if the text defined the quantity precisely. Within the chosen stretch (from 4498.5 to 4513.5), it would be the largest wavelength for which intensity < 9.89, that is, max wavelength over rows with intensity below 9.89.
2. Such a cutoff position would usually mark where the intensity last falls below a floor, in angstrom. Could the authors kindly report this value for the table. 4509 angstrom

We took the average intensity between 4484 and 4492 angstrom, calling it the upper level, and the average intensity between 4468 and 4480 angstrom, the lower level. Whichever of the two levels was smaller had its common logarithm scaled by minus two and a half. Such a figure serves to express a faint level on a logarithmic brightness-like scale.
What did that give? -2.58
